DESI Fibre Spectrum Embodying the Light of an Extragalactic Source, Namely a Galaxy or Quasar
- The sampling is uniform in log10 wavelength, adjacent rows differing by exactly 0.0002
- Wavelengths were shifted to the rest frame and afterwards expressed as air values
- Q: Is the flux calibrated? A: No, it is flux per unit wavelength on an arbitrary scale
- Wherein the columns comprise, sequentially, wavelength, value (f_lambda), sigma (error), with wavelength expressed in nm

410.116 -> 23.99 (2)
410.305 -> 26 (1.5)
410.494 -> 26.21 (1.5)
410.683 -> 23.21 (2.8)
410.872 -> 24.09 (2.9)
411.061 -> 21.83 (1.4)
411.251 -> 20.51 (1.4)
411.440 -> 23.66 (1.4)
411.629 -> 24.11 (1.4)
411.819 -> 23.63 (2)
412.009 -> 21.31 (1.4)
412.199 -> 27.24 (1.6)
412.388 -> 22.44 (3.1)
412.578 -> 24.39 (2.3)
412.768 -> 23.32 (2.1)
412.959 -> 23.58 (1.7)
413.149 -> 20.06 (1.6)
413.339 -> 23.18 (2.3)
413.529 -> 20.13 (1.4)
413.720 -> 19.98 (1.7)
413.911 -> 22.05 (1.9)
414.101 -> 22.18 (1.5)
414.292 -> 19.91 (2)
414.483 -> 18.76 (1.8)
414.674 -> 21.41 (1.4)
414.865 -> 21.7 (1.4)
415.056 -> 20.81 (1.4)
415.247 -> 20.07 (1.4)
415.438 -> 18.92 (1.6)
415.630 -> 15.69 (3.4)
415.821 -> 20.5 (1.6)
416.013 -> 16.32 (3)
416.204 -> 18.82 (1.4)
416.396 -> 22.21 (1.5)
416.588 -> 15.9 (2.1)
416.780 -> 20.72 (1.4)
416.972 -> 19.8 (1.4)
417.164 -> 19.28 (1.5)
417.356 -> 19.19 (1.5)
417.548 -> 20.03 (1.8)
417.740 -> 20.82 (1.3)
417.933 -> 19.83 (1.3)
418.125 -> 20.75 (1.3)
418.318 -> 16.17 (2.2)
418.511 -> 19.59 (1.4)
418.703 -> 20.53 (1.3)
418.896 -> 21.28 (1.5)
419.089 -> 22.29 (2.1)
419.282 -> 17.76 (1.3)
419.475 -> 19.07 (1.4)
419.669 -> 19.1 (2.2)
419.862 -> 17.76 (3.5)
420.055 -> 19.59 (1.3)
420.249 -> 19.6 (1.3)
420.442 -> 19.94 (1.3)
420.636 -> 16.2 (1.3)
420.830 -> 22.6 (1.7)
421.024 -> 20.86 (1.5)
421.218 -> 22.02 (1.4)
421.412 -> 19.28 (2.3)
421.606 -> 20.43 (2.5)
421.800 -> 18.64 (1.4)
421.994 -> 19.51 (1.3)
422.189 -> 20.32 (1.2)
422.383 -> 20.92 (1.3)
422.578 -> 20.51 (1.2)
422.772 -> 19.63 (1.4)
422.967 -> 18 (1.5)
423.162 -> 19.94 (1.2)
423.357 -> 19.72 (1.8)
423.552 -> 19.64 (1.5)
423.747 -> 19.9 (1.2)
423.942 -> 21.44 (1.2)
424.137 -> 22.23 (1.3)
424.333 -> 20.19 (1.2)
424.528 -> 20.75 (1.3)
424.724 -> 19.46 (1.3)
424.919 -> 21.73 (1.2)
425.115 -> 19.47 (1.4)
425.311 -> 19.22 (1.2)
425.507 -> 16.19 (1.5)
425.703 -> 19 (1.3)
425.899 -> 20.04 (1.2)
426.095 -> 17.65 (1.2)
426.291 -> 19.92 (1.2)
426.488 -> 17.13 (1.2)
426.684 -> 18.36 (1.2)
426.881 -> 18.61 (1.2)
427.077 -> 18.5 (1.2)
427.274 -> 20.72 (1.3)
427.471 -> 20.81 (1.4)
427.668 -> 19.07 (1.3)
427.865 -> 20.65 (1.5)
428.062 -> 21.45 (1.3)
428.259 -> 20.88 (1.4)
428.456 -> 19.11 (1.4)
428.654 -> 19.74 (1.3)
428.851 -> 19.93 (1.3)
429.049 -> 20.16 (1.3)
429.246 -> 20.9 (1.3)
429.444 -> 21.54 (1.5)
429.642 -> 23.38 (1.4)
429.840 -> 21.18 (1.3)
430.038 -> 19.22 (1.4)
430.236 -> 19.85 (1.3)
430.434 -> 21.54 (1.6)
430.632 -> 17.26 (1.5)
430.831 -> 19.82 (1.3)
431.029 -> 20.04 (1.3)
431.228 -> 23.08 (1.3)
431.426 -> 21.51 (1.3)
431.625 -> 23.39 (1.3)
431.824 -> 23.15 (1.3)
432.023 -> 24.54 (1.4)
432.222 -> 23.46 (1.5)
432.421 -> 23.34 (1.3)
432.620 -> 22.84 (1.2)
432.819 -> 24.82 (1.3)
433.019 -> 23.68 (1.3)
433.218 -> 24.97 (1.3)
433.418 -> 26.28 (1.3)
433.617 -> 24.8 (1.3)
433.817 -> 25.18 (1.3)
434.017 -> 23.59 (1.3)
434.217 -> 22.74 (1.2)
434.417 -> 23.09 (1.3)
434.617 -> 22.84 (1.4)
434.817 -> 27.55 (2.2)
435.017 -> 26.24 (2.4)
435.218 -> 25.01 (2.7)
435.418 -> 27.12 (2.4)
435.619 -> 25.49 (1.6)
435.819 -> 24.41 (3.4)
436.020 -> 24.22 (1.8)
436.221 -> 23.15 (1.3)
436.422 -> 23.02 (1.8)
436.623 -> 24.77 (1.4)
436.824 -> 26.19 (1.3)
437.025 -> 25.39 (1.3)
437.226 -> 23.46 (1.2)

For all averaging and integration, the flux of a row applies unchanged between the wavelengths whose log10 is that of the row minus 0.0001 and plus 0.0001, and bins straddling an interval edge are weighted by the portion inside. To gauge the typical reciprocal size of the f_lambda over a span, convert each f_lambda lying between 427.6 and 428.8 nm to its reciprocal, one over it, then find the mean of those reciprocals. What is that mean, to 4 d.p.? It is 0.0497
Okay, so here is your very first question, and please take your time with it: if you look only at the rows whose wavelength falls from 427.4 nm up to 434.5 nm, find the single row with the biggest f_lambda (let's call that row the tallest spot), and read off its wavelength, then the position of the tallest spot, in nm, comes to 433.418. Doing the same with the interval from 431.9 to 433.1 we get 432.819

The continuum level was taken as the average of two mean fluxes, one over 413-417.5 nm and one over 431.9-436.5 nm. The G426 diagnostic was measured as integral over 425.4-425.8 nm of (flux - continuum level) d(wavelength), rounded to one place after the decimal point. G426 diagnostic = -1.8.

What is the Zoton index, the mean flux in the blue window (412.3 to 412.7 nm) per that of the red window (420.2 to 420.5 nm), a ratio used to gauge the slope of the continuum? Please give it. 1.2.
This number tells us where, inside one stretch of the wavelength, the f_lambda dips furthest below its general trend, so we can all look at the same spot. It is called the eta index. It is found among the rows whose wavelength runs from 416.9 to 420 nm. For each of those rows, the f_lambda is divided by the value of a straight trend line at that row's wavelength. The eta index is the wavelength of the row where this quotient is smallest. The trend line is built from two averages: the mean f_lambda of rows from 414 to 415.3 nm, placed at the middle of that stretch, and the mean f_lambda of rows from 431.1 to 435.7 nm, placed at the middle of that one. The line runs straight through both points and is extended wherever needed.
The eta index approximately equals 418.318 nm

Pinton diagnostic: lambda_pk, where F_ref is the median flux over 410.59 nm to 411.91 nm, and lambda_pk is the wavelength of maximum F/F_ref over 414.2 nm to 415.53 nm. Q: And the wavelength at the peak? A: 414.865 nm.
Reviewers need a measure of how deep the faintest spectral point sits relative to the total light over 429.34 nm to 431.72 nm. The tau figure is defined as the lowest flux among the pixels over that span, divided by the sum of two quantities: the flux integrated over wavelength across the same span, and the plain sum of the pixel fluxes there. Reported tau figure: 0.057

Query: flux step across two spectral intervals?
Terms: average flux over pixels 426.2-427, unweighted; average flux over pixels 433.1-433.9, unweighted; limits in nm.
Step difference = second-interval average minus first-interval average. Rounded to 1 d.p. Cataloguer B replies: 6.8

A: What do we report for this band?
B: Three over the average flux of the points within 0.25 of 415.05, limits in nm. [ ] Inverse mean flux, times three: 0.144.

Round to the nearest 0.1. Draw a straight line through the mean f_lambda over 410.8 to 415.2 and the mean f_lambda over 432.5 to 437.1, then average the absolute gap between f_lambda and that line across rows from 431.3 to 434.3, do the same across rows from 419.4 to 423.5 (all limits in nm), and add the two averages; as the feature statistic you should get 4.5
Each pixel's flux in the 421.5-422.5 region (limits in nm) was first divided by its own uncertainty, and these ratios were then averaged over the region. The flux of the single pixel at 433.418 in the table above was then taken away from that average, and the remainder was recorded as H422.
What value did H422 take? -12.4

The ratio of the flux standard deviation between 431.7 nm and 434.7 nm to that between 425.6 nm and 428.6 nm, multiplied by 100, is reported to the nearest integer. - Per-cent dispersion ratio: 83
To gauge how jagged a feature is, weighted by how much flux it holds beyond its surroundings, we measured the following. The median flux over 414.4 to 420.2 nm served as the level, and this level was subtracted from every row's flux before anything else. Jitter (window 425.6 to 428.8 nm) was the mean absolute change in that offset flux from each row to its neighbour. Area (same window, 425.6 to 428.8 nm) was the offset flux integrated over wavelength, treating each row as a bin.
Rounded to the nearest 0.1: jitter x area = -0.9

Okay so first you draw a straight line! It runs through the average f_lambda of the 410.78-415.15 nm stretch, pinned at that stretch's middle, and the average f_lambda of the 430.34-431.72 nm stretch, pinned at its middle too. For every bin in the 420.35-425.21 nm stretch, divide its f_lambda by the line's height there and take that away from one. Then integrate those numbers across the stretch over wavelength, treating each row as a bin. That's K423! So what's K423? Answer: 0.3 nm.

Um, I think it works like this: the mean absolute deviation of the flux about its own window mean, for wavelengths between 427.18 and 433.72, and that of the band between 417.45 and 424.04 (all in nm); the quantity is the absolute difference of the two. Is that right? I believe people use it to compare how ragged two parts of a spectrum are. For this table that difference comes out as 0.7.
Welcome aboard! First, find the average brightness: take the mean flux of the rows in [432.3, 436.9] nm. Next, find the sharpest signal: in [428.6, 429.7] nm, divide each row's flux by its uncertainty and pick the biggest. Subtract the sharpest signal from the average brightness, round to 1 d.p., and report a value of 7.9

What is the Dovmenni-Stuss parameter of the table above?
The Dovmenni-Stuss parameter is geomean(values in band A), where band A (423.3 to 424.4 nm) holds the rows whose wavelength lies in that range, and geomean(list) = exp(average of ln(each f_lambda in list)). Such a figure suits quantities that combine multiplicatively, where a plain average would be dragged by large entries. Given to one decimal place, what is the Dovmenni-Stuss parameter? 20.5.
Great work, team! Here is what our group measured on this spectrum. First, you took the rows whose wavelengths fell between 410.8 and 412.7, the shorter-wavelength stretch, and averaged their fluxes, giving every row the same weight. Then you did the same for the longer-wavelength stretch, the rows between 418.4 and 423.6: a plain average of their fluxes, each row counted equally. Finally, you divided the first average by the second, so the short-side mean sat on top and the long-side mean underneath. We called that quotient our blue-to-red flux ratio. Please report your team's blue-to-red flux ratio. 1.2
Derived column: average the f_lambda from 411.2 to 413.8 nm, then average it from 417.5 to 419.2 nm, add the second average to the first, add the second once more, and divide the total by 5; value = 12.6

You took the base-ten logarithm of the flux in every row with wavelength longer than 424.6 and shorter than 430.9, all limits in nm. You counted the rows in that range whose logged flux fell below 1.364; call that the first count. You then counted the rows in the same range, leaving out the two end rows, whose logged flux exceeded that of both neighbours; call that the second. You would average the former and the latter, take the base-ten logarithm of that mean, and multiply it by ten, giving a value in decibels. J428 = 12.9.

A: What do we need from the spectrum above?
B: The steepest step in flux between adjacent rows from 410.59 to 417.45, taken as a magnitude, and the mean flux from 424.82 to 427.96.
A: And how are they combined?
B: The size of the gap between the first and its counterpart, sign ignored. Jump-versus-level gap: 12.9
